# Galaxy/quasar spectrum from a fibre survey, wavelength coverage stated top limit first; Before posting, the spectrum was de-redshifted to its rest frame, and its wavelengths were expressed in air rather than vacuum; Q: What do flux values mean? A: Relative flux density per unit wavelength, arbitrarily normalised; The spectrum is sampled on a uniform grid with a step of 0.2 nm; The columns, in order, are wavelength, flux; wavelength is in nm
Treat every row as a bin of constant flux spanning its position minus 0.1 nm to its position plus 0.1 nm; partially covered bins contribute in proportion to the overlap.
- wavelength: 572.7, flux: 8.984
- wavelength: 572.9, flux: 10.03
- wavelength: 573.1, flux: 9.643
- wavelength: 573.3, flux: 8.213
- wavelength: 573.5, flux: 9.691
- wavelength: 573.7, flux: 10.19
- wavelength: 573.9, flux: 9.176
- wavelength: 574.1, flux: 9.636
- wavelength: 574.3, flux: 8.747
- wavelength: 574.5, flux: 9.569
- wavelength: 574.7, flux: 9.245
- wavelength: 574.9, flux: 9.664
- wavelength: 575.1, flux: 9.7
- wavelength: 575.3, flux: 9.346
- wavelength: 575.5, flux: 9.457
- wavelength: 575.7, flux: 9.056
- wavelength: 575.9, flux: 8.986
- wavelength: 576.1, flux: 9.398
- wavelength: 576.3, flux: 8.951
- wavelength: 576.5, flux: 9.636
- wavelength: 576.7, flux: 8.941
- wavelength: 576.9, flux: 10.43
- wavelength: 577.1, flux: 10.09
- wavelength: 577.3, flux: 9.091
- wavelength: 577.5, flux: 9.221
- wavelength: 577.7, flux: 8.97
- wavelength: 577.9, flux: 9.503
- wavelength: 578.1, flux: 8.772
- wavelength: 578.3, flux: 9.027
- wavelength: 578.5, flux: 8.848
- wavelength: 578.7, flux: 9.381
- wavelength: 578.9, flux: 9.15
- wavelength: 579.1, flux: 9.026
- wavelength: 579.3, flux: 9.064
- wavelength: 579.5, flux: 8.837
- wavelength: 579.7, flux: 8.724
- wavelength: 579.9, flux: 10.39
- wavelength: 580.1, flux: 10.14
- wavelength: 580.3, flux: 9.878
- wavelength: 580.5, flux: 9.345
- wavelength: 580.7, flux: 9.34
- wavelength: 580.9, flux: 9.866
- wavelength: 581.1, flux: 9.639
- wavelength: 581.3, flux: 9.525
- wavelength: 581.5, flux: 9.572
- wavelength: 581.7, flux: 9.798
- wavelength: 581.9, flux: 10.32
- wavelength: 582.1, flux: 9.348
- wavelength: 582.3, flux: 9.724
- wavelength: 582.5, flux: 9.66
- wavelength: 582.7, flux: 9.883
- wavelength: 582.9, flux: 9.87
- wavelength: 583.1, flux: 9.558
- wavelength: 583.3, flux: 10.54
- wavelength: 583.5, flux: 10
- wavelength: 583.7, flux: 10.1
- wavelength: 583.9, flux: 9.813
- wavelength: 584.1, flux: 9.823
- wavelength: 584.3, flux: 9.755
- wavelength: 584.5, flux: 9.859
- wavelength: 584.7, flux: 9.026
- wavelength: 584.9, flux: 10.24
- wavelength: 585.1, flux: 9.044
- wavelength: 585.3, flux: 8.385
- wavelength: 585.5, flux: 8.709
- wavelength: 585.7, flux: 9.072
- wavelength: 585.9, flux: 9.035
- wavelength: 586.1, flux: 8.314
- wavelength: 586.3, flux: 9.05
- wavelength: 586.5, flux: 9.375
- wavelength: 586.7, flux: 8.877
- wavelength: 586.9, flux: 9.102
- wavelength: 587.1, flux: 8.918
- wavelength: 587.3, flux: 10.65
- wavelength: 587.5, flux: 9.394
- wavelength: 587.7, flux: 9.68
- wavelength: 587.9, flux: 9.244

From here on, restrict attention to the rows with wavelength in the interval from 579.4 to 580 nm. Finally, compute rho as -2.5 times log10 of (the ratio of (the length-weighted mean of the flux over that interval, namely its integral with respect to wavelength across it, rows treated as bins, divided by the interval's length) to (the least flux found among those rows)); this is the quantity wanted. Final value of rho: -0.071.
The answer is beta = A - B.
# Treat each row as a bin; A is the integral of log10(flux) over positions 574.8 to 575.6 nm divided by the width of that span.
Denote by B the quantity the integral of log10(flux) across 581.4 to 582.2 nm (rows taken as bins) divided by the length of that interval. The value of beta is -0.010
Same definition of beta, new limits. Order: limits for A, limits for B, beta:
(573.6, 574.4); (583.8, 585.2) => -0.010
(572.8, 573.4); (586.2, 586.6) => 0.002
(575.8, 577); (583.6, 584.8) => -0.016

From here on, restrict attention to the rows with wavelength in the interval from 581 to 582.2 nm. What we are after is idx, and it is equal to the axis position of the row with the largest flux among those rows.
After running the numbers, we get 581.9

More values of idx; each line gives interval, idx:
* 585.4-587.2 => 586.5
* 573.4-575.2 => 573.7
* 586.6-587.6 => 587.3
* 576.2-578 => 576.9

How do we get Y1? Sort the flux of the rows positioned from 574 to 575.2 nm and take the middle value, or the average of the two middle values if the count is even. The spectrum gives 9.6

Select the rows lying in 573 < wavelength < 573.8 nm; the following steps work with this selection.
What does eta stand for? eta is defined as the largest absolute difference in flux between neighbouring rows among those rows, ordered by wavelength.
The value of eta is 1.5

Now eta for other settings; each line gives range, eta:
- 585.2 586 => 0.4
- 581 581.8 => 0.2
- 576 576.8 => 0.7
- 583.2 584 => 0.5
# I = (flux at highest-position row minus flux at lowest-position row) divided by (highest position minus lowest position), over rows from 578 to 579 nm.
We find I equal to 0.47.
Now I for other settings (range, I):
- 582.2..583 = 0.24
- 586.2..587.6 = 0.29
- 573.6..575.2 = -0.35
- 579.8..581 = -0.52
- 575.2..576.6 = 0.24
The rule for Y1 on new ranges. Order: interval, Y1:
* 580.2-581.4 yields 9.6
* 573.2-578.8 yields 9.3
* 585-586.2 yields 8.9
